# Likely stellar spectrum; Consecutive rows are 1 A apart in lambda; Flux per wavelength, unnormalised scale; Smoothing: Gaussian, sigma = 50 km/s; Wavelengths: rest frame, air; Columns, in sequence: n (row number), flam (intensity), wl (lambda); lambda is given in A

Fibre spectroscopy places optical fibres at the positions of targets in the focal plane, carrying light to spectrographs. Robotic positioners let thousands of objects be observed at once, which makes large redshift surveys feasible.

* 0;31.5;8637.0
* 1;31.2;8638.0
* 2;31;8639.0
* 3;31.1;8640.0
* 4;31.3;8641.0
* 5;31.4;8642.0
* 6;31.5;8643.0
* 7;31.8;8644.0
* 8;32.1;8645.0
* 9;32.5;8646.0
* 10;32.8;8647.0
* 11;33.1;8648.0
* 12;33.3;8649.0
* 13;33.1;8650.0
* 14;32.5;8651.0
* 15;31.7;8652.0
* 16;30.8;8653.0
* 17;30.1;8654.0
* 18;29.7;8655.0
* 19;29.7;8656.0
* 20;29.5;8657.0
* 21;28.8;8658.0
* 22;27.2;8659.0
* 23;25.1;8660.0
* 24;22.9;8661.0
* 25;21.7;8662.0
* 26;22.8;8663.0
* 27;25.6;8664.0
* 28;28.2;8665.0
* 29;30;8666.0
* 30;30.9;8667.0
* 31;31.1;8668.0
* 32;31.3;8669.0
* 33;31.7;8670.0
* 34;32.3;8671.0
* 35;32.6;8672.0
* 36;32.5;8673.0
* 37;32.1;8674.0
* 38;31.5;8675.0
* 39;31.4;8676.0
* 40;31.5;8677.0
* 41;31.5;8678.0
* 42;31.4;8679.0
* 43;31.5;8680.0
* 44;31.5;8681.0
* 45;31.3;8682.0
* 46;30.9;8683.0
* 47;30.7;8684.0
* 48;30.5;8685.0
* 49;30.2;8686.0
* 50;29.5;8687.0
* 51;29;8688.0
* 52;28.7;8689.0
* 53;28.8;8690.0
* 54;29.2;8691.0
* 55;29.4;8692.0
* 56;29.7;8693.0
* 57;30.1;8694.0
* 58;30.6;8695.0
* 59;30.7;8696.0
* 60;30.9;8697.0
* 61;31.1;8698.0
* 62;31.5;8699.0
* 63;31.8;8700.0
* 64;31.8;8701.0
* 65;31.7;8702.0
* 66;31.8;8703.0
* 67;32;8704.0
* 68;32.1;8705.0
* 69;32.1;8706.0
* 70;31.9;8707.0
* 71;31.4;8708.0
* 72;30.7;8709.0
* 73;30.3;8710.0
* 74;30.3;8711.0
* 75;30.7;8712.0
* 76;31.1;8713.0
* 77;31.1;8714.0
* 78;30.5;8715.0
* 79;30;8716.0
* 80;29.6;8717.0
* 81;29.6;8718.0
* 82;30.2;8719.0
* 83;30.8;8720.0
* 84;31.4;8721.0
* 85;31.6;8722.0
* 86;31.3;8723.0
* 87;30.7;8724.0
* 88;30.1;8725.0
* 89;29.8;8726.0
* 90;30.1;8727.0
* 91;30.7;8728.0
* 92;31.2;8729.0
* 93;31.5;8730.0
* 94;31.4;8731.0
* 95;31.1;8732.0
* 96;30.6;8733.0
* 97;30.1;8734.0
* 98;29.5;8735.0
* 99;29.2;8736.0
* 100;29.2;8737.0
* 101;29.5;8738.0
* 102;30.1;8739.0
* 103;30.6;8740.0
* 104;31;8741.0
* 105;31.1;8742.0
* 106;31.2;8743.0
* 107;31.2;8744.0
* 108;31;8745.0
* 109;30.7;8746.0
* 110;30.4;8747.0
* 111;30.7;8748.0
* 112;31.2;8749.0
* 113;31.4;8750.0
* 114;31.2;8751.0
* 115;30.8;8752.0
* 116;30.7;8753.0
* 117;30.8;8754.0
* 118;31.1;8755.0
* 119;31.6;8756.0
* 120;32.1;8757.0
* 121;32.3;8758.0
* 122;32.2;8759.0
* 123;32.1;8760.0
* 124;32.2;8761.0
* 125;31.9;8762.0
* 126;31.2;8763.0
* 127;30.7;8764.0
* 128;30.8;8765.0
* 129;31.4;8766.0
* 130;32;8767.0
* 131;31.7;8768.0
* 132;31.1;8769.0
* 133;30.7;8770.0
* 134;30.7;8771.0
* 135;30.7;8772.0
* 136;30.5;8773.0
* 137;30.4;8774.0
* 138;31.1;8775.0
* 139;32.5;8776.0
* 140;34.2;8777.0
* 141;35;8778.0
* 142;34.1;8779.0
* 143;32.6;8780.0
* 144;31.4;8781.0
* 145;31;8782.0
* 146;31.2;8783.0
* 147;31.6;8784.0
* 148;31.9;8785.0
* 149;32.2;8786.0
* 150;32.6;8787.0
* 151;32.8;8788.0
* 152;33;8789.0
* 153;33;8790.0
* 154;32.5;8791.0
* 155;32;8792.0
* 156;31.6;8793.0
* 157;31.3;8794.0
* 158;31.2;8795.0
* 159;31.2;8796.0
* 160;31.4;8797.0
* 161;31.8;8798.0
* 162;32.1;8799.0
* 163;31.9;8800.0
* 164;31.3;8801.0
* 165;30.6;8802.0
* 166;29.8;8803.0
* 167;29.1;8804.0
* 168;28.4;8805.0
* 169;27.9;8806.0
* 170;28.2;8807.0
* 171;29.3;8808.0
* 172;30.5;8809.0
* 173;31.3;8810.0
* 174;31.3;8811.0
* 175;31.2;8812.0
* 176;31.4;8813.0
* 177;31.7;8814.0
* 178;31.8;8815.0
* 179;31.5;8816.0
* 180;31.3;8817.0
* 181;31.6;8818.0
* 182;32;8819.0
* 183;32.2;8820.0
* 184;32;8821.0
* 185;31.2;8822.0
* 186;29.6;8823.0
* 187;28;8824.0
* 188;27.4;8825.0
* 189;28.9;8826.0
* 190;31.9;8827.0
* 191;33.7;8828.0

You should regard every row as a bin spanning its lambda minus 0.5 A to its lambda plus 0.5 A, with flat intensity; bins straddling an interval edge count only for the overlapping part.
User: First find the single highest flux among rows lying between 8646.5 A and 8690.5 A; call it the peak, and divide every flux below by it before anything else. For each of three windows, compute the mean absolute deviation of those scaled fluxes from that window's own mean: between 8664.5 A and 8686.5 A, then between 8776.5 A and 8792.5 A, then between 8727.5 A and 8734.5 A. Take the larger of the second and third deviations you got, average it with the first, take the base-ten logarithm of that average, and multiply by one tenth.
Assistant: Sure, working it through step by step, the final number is -0.165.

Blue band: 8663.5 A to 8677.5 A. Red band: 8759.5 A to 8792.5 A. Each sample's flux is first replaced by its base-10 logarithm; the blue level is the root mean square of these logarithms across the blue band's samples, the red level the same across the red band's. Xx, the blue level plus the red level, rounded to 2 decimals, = 2.99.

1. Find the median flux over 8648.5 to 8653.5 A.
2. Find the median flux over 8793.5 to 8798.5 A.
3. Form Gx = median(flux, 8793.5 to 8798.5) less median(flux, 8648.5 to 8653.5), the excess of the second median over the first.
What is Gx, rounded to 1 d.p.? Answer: -1.2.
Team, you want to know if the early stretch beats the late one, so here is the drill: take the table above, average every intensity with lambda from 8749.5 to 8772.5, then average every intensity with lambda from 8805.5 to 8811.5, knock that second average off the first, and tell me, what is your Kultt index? 1.6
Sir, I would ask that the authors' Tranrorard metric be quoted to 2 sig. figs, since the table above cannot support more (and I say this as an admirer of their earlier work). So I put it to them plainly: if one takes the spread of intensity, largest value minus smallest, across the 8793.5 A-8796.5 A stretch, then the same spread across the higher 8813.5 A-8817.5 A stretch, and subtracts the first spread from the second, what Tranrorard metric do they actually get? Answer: 0.40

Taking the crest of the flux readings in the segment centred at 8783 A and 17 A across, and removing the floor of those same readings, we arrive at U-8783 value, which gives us 4.0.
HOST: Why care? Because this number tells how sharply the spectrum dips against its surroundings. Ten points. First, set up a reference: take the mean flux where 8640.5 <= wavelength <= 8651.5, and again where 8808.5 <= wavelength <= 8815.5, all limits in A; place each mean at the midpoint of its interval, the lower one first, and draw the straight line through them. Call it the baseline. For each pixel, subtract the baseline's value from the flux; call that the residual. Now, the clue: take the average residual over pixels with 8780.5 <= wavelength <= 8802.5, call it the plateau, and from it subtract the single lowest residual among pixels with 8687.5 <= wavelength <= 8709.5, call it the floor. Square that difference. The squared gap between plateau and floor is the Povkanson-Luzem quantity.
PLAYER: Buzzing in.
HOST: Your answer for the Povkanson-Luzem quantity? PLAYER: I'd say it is 14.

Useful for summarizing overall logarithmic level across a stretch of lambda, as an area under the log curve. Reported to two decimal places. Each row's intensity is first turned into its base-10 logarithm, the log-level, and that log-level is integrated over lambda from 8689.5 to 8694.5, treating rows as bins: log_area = 7.34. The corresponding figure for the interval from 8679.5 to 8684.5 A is 7.47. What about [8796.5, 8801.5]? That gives 7.51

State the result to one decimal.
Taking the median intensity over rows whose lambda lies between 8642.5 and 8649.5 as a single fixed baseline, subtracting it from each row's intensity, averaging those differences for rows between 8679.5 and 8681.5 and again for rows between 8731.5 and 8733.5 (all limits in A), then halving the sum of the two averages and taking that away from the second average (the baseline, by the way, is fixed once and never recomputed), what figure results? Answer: -0.3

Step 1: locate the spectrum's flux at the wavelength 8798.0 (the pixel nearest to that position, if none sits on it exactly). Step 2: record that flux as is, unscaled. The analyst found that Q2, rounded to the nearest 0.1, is 31.8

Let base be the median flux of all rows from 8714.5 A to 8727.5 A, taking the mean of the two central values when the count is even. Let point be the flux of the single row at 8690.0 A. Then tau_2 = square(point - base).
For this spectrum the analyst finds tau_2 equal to 2.0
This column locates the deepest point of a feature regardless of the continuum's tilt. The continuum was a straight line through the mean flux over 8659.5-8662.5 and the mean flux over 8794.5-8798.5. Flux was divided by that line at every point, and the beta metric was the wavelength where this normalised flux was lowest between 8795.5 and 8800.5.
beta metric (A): 8796.0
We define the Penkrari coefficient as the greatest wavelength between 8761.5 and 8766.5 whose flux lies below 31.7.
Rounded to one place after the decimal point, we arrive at 8766.0 A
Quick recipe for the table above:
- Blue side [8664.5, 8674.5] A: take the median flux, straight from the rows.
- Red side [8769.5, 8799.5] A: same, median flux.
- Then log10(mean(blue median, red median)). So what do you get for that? 1.500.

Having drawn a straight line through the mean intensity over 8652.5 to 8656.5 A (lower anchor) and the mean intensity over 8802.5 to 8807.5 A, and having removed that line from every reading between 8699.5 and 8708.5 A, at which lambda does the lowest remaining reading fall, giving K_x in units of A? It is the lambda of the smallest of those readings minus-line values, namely 8708.0 A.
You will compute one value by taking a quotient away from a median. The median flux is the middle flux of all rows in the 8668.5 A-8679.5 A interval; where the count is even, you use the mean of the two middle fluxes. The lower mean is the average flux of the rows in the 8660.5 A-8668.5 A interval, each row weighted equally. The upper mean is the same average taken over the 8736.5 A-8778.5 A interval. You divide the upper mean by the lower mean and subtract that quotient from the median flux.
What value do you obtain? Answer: 30.3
